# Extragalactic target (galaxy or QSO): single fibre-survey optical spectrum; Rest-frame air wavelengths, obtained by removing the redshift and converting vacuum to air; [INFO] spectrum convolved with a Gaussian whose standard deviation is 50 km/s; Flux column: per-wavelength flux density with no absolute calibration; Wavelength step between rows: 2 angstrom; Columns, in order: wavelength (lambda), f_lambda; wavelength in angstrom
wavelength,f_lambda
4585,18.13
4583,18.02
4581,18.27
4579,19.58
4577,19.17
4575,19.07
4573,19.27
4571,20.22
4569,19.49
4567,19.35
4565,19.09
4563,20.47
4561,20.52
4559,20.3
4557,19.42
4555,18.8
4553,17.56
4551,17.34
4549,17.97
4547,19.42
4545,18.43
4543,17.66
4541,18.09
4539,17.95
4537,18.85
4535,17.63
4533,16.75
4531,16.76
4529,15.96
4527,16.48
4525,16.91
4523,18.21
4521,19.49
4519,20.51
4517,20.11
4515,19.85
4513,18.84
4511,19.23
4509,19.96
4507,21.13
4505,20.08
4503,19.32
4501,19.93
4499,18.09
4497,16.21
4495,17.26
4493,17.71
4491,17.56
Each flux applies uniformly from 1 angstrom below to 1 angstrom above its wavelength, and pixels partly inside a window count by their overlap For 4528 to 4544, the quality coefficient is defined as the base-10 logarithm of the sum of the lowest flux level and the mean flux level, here 1.524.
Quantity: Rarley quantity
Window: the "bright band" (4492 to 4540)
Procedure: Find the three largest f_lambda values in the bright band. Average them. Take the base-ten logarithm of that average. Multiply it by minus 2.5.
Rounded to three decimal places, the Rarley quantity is -3.284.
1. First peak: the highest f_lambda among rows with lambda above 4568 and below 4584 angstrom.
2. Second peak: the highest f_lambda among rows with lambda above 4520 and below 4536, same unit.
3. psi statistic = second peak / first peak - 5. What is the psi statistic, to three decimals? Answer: -4.036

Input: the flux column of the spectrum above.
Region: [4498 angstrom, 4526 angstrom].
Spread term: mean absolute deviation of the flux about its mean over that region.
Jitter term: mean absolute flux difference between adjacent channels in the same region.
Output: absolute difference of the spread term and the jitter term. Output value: 0.08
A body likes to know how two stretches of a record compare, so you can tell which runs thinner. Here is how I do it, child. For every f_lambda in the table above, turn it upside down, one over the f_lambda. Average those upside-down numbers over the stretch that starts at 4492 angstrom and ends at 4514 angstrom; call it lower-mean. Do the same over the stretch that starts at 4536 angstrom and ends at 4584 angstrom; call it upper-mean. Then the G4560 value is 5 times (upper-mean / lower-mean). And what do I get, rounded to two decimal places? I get 4.97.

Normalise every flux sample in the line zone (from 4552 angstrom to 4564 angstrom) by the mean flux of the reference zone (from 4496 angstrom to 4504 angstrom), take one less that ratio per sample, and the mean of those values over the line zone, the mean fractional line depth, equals -0.06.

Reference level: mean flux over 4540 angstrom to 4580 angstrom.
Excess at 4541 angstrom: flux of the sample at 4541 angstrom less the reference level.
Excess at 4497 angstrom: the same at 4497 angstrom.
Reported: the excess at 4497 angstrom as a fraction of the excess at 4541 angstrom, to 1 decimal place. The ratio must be 2.9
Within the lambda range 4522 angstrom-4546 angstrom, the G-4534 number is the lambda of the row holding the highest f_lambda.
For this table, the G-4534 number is 4537 angstrom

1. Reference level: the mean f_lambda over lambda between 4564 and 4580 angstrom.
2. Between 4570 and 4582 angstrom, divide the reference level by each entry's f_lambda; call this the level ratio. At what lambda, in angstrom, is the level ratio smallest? 4571 angstrom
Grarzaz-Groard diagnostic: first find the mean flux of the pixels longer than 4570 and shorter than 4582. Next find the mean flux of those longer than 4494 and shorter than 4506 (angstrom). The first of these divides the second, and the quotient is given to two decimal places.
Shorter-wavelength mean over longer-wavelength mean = 0.96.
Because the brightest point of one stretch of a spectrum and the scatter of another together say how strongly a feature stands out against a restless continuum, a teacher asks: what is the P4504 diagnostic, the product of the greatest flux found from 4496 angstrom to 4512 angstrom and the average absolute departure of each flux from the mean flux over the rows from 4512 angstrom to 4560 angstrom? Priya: 22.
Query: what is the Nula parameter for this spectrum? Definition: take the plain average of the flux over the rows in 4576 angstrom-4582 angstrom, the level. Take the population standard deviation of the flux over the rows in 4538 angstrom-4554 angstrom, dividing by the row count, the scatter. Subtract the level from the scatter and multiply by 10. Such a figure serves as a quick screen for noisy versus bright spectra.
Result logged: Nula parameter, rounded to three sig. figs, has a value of -184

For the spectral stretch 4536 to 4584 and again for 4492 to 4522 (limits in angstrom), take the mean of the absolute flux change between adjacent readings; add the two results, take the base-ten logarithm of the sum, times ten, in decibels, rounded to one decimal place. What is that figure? 1.8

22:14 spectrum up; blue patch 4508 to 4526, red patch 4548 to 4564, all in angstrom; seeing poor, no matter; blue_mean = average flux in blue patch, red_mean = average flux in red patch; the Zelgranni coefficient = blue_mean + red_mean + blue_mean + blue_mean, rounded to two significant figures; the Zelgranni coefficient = 77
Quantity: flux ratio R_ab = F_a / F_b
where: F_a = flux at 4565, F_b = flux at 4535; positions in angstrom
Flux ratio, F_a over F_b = 1.08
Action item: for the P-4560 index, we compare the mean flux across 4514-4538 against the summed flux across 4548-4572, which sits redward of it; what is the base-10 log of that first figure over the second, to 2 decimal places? -1.10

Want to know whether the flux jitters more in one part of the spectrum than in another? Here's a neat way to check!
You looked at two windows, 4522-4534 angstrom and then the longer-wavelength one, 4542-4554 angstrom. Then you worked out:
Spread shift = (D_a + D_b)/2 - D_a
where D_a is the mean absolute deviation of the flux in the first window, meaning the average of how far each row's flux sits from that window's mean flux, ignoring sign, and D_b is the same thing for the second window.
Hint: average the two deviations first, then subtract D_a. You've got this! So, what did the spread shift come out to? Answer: 0.0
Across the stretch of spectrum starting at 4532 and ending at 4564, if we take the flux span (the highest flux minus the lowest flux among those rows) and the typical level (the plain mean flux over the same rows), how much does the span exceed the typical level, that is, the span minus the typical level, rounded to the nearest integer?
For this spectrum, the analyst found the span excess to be -15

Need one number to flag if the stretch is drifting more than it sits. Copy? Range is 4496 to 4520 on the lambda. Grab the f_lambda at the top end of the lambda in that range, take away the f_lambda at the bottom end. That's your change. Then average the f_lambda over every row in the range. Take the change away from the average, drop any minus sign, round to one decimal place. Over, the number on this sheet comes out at 15.1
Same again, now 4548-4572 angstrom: 17.0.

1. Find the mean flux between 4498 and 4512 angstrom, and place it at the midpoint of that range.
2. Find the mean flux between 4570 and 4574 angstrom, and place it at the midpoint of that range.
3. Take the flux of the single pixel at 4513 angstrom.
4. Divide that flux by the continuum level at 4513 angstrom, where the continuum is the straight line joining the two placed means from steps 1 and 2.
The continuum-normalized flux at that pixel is 0.957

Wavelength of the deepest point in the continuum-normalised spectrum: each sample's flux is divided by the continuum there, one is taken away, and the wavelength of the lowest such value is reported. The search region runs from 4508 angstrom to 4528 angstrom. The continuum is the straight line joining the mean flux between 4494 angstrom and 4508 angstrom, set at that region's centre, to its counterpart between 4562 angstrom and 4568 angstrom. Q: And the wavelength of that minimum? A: 4527 angstrom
